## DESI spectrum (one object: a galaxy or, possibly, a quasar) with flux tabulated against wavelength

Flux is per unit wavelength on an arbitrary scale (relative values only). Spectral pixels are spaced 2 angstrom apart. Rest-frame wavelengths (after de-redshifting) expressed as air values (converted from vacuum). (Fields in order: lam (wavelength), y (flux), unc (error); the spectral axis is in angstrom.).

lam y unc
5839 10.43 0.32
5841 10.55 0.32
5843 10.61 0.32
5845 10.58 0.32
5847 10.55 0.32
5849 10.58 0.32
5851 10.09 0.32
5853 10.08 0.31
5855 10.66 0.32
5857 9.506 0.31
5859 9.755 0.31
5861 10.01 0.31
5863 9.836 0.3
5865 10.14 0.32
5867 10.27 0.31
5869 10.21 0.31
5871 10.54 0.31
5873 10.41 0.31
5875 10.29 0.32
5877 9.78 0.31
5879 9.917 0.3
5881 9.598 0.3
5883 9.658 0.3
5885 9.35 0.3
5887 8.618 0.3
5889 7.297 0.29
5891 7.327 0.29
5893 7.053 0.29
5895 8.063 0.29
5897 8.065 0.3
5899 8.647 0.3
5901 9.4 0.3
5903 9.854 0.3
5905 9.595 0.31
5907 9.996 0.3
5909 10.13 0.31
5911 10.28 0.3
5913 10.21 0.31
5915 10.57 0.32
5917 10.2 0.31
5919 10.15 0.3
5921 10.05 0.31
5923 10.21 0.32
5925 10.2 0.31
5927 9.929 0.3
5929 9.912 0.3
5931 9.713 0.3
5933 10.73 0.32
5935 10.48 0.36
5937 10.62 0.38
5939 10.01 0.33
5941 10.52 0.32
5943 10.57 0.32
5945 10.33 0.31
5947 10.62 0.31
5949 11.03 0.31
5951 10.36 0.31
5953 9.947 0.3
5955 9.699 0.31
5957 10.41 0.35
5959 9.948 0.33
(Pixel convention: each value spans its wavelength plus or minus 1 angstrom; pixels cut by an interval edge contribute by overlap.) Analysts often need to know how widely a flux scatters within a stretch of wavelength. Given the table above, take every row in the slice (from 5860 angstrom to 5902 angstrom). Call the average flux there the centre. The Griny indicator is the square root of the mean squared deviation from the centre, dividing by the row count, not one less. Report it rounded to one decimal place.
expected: 1.1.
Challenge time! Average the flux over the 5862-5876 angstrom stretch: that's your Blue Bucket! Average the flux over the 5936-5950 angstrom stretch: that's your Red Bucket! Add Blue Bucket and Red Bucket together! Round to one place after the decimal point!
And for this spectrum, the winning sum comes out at 20.8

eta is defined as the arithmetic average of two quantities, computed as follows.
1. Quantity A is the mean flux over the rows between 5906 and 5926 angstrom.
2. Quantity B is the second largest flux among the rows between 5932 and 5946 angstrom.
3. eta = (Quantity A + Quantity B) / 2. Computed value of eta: 10.4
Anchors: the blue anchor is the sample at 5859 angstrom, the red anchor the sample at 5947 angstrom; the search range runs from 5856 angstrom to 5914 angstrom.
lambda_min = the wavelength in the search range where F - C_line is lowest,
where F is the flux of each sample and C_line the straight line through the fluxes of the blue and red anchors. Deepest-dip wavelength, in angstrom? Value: 5893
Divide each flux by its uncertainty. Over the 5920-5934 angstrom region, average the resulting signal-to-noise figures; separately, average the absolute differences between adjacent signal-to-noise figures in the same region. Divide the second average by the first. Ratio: 0.018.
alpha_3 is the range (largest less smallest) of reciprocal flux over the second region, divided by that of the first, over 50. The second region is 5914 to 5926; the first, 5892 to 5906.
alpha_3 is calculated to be 0.002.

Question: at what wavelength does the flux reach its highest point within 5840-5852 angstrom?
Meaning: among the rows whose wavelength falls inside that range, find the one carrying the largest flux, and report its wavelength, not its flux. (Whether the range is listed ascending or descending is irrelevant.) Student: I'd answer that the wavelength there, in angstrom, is 5843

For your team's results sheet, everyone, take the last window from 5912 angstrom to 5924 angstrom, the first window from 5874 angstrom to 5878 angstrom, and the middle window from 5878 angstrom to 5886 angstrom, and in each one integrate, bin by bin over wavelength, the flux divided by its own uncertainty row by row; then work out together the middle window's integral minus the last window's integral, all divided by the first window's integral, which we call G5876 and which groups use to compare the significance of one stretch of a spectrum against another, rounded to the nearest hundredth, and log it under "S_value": -1.08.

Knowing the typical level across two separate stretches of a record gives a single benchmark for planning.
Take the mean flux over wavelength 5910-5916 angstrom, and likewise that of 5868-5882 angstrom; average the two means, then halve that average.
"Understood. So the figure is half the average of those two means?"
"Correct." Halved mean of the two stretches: 5.1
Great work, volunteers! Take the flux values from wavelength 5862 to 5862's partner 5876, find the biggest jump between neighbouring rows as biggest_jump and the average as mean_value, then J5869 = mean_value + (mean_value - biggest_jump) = 20.2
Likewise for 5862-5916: 17.6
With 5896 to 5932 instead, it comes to 18.9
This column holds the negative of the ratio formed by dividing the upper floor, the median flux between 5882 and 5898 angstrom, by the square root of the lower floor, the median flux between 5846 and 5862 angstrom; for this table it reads -2.54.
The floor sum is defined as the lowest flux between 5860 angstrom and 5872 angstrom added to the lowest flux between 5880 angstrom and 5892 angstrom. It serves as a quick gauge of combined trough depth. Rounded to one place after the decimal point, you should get 17.1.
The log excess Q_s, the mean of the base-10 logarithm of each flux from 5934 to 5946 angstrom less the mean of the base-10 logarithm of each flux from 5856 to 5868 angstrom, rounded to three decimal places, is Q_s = 0.022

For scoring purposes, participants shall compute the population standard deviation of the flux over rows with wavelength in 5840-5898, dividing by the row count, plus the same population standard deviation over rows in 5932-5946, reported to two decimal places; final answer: 1.28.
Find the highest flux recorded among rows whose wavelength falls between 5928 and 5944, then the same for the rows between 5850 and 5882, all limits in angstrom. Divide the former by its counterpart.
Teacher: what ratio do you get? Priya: 1.01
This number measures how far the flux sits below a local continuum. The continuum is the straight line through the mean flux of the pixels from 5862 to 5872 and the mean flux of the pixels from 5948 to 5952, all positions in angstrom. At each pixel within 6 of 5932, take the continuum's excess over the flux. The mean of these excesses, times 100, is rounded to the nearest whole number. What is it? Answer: 36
